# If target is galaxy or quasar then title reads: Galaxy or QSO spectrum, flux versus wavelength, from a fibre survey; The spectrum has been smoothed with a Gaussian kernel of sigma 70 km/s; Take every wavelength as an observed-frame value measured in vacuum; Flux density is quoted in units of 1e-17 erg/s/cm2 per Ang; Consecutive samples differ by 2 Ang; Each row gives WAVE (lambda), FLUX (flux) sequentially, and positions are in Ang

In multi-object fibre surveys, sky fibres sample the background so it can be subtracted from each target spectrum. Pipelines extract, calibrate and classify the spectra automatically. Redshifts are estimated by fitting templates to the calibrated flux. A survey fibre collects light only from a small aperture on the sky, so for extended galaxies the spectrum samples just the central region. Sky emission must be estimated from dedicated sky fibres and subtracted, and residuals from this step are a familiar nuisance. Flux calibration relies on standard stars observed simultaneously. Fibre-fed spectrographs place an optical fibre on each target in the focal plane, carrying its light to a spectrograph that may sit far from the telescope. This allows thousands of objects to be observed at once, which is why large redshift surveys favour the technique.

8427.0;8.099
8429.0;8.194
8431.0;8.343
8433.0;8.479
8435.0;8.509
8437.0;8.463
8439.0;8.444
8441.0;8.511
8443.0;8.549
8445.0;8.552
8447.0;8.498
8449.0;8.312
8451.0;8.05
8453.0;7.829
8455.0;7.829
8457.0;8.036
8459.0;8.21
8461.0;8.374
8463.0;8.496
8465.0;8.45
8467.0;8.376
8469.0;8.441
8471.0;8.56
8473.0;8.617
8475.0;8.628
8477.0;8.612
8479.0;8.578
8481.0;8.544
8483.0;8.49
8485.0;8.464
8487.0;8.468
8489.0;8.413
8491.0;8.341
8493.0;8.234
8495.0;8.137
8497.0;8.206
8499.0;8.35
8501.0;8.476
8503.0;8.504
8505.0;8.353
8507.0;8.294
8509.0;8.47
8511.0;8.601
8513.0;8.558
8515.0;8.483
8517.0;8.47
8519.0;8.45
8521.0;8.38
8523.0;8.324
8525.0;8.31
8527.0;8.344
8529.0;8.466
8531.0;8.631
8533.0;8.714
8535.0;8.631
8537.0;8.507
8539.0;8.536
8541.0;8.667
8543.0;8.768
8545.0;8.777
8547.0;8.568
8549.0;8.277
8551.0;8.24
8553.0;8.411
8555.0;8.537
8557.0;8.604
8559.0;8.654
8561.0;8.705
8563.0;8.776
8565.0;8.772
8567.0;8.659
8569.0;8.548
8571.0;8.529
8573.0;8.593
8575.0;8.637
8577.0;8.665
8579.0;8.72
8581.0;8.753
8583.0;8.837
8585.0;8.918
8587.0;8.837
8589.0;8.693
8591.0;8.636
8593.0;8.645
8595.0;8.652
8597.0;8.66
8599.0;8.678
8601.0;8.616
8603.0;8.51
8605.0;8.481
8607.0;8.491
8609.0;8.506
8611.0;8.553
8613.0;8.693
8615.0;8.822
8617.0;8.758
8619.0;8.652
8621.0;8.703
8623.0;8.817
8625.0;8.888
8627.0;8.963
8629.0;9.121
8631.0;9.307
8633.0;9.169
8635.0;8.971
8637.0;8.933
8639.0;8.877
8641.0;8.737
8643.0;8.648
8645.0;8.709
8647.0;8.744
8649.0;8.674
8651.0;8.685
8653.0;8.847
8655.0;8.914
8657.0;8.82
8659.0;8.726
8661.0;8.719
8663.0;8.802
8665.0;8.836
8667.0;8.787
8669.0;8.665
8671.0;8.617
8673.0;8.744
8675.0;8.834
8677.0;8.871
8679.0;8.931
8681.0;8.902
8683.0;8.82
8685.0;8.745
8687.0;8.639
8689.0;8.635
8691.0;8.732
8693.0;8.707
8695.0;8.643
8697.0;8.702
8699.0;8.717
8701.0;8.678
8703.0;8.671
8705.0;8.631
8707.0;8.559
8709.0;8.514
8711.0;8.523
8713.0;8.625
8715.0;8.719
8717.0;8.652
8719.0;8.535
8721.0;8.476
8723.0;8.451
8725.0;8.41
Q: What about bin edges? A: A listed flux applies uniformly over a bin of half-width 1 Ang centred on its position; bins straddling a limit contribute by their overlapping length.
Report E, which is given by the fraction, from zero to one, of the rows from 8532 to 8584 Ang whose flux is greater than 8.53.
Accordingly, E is 0.8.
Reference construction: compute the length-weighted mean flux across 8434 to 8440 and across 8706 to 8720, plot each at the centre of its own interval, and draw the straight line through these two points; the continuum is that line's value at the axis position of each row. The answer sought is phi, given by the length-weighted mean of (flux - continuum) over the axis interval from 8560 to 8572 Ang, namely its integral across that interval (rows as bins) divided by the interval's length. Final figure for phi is 0.14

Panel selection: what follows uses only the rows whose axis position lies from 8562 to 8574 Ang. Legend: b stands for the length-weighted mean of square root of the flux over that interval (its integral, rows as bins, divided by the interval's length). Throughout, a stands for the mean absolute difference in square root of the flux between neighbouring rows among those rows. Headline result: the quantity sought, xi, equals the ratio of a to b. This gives 0.0036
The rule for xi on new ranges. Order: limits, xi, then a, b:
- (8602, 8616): 0.0036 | 0.010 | 2.93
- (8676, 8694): 0.0034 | 0.010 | 2.96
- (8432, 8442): 0.0024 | 0.007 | 2.91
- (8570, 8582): 0.0026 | 0.008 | 2.94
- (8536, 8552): 0.0067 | 0.020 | 2.92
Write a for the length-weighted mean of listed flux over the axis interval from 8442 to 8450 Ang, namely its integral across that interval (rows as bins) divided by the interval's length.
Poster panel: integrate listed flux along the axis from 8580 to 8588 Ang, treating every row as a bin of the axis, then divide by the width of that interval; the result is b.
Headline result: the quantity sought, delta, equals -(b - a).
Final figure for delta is -0.4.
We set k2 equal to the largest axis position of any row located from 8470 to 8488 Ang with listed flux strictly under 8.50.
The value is 8487.0 Ang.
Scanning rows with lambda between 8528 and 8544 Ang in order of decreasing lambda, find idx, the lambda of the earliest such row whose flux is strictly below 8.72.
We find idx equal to 8541.0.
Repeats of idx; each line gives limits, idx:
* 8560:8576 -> 8575.0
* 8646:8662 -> 8661.0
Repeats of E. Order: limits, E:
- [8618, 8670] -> 1.0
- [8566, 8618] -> 0.8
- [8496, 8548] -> 0.4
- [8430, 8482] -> 0.3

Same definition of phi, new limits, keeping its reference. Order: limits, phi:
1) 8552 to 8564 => 0.09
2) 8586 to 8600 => 0.15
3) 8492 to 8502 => -0.22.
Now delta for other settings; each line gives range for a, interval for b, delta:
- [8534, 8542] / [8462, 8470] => 0.1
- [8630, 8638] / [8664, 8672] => 0.4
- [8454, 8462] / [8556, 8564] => -0.6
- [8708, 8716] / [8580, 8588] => -0.2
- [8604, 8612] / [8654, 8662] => -0.3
